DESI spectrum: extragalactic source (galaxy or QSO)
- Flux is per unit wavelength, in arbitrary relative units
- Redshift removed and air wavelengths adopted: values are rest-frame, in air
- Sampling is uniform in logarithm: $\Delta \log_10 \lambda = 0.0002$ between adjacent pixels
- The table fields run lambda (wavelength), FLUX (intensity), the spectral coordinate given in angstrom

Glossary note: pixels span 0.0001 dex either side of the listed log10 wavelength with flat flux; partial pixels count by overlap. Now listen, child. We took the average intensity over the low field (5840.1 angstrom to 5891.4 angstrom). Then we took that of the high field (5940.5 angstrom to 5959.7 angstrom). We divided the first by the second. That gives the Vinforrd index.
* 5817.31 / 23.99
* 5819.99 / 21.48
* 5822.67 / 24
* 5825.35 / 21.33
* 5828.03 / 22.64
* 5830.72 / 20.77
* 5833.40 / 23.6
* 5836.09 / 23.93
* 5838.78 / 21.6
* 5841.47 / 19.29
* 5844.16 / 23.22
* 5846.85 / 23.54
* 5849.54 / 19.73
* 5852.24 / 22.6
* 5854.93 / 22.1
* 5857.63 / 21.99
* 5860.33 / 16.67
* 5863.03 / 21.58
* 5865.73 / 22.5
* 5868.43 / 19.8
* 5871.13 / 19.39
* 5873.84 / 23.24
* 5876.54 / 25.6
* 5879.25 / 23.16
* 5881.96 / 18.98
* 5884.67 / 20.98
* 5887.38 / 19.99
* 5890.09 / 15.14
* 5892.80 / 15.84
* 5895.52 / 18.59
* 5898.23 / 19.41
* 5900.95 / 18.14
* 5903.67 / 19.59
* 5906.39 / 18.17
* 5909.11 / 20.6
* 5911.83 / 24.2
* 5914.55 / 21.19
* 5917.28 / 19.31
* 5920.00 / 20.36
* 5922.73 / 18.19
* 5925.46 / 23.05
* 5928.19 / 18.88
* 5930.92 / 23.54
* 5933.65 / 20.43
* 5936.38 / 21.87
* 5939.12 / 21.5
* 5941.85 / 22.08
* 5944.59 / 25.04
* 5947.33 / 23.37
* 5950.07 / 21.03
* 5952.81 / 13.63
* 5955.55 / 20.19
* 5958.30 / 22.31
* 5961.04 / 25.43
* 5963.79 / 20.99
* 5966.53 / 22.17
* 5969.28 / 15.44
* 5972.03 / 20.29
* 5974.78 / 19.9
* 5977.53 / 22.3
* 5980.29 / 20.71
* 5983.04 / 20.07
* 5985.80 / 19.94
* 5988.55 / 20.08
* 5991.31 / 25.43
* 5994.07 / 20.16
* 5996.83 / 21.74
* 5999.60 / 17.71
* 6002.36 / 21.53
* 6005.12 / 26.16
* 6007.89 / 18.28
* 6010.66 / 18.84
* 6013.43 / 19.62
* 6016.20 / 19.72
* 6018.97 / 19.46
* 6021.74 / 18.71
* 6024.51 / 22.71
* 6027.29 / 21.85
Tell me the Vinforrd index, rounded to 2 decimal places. 1.00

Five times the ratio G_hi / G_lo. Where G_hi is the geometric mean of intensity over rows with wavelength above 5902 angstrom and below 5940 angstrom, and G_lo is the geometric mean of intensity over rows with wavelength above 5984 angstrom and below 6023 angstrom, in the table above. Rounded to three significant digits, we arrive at 5.07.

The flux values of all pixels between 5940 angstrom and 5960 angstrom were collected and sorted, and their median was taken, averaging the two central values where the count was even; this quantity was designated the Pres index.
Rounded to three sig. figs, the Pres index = 22.1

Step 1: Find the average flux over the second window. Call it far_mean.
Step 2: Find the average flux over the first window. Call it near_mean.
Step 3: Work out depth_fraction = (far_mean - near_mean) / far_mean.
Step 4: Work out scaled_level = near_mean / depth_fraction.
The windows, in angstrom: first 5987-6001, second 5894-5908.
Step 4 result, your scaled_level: -176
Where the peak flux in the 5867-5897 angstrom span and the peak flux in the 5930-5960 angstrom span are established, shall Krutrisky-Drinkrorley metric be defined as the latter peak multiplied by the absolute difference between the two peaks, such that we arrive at 14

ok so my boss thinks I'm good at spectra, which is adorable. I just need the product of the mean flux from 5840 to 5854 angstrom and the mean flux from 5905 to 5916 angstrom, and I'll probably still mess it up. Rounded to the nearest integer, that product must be 456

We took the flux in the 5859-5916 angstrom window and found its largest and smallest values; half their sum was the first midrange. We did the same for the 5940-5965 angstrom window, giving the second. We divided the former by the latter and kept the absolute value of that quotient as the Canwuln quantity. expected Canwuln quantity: 1.04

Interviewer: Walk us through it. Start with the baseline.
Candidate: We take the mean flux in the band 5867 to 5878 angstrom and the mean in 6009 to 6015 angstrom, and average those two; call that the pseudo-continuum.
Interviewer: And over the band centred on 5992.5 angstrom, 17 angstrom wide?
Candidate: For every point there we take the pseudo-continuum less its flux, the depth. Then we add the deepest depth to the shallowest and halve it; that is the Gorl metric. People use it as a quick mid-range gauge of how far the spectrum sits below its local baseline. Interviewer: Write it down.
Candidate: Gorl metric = -1.0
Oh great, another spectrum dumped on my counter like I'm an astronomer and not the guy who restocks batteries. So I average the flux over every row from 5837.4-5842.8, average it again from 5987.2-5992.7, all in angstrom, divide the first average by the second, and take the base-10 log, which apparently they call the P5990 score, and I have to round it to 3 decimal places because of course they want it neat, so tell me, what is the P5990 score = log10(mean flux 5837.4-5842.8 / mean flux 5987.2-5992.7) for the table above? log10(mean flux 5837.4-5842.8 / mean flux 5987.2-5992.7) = -0.046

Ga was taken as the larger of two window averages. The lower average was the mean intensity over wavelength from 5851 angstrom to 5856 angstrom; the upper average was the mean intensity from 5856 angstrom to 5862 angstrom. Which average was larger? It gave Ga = 22.4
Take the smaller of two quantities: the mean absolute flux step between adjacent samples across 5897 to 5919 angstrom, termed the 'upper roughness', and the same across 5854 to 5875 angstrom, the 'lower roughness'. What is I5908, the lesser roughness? 2.2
